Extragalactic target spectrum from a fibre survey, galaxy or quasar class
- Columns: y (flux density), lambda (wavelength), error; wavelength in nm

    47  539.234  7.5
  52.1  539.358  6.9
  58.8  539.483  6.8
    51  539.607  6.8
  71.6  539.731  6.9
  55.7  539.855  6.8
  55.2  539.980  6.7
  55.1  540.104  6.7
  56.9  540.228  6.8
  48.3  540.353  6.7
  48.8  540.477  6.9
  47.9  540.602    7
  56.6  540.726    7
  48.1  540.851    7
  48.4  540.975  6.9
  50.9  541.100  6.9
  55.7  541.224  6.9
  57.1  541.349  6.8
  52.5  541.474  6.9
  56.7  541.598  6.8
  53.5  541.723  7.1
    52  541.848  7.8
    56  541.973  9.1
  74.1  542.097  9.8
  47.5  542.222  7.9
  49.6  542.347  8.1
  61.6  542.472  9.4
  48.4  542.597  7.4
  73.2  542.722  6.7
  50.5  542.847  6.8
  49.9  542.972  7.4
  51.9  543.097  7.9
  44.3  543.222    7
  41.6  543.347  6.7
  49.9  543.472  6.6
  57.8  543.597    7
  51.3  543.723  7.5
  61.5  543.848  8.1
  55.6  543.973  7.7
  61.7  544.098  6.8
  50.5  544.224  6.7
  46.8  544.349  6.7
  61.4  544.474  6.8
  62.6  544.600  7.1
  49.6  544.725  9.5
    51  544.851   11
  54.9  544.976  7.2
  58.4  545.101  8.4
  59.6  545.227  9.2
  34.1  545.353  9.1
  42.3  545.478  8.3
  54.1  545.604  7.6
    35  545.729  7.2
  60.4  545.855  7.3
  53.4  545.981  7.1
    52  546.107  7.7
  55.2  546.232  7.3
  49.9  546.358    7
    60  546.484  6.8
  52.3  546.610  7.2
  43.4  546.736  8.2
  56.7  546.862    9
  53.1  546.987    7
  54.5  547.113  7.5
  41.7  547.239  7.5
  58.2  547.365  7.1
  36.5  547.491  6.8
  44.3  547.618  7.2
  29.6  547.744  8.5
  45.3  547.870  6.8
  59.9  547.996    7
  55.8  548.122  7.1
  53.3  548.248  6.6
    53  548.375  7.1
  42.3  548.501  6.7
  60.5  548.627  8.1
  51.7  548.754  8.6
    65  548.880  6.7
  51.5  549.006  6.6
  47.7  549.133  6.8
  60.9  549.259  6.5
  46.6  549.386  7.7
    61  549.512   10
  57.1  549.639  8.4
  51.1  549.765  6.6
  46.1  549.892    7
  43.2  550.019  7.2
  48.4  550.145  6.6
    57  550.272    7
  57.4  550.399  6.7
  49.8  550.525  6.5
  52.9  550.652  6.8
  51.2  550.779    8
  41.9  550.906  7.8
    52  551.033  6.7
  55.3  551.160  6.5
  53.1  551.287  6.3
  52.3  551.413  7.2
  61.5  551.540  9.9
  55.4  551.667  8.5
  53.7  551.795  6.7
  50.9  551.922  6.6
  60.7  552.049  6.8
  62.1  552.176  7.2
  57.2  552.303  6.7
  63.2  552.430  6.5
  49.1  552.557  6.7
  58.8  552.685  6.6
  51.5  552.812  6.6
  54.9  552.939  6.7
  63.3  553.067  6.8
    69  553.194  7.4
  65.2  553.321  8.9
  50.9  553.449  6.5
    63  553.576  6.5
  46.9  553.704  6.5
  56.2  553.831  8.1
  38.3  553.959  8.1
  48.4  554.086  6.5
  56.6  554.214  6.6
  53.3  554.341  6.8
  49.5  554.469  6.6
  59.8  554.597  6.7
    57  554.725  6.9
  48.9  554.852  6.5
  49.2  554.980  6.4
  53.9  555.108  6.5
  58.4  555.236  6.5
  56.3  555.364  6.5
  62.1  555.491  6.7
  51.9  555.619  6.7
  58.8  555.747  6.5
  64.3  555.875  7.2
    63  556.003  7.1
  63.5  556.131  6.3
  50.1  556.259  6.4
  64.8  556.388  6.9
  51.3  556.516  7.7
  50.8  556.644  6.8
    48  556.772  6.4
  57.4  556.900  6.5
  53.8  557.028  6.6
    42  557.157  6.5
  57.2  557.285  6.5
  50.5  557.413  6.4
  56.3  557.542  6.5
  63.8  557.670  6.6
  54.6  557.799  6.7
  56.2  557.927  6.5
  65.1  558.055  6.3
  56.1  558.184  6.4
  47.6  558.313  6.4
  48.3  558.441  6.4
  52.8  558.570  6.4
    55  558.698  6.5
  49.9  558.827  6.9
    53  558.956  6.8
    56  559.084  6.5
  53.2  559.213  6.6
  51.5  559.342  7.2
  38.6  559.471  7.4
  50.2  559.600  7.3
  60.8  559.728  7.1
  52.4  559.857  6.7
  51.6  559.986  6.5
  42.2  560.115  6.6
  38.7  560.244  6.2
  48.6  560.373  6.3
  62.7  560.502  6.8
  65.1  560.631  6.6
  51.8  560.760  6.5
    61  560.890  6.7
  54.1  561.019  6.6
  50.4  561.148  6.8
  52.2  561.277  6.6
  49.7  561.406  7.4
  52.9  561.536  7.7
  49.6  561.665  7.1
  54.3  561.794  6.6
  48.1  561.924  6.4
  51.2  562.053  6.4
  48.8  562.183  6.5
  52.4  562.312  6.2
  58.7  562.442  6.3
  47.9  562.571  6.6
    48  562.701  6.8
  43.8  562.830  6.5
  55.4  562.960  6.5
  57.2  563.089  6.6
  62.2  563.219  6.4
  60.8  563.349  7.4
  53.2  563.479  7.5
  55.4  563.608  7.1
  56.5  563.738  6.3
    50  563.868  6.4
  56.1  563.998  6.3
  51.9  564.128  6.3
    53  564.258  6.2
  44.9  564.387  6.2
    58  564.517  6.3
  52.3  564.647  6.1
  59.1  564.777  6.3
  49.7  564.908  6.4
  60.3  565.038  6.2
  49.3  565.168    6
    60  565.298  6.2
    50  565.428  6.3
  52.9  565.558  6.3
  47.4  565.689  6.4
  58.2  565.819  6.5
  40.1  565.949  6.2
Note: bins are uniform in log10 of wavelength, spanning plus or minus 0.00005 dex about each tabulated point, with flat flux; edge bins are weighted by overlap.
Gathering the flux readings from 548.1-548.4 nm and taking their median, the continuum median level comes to 53.3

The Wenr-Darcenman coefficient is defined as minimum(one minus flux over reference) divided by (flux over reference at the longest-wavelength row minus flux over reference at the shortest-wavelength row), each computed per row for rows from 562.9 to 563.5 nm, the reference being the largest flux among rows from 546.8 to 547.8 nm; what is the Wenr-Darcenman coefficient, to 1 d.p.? 1.8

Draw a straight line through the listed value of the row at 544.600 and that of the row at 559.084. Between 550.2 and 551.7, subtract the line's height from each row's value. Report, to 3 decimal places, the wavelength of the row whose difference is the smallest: 550.906 nm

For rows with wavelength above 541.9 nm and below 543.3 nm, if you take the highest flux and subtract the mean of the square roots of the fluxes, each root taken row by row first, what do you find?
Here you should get 66.7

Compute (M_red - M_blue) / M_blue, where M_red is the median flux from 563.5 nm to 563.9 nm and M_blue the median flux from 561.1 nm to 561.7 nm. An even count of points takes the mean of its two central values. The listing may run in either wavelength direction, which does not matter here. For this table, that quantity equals 0.10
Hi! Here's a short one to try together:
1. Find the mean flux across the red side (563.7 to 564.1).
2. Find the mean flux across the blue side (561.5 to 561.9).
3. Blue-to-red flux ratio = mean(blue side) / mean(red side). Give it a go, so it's 0.96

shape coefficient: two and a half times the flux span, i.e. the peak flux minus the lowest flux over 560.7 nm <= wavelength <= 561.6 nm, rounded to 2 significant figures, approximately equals 28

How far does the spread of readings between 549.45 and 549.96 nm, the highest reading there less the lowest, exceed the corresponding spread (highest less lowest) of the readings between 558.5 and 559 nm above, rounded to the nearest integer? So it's 10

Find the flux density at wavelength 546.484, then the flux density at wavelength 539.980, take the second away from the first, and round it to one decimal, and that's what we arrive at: 4.8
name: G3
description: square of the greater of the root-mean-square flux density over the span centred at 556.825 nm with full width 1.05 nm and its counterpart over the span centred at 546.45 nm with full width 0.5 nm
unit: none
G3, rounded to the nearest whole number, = 2968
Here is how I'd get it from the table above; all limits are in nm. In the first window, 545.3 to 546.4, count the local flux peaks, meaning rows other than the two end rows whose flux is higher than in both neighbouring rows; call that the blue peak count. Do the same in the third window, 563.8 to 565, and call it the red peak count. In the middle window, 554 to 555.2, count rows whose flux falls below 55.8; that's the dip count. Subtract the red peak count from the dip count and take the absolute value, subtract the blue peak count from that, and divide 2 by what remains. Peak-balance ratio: -2.0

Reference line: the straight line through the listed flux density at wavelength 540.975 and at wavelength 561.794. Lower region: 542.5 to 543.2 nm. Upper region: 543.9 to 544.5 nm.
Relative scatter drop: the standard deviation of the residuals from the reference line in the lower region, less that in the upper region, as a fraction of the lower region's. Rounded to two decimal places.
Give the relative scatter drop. 0.37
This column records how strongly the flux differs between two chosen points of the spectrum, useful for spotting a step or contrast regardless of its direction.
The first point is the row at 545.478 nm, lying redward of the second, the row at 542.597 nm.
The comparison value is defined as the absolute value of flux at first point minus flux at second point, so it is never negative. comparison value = 6.1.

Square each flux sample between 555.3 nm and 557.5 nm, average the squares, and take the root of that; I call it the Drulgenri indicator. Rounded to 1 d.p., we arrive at 56.0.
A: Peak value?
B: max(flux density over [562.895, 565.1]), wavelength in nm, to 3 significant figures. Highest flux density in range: 62.2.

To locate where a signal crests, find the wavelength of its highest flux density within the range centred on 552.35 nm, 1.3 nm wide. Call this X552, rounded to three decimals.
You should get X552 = 552.430 nm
